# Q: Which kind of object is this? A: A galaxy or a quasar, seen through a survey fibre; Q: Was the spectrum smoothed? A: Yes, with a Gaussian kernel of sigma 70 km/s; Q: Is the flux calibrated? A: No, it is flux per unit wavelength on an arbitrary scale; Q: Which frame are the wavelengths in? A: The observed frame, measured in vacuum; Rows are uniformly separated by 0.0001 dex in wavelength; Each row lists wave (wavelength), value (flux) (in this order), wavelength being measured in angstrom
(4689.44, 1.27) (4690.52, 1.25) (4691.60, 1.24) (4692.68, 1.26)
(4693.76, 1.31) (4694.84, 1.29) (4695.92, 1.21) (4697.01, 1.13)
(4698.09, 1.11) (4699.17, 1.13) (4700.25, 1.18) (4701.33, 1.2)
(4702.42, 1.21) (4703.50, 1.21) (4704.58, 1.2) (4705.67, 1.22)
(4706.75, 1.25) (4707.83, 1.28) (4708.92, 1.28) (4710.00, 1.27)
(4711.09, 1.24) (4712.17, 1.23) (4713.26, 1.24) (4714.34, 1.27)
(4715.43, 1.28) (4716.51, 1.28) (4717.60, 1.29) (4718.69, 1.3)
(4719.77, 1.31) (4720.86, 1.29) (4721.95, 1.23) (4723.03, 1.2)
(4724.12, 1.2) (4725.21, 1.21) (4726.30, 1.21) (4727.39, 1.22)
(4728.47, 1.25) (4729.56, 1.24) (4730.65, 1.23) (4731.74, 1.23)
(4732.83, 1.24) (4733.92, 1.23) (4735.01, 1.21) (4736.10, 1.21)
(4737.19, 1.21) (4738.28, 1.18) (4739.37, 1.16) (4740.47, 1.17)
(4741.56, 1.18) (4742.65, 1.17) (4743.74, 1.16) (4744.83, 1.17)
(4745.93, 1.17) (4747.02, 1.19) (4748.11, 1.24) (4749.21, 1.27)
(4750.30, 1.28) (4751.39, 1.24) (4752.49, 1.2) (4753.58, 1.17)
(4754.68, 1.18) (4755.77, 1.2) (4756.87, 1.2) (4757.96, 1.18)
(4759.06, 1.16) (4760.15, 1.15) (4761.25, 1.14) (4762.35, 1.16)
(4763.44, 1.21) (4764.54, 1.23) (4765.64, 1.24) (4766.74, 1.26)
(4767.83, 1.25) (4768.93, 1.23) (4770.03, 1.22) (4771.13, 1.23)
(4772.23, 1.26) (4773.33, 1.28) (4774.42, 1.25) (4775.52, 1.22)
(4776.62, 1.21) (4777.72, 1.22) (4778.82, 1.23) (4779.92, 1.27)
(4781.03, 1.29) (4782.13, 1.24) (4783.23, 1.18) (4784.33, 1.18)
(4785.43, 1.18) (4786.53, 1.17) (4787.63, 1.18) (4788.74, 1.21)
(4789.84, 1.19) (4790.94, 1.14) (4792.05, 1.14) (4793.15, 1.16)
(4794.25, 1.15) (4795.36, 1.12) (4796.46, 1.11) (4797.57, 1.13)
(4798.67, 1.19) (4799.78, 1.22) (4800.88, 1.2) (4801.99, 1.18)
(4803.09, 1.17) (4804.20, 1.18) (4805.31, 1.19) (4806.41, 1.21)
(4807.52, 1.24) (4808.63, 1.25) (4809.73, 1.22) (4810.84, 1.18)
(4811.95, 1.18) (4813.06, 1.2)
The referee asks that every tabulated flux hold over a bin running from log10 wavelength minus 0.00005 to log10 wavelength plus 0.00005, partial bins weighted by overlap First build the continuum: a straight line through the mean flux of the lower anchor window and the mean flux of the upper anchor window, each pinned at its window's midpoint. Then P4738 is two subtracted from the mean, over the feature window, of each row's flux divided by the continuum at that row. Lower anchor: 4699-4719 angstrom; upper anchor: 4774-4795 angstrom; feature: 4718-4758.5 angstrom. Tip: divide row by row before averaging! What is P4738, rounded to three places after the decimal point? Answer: -1.008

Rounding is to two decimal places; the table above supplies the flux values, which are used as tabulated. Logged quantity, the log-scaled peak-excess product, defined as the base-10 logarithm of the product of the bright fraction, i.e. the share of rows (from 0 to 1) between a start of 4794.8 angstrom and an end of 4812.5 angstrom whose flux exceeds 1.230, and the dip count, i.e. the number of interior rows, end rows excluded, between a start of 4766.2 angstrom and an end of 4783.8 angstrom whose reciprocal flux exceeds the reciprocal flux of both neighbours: -0.60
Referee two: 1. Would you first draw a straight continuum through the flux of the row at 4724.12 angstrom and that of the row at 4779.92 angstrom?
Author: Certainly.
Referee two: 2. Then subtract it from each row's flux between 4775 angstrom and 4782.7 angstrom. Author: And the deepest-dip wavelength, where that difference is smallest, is 4776.62 angstrom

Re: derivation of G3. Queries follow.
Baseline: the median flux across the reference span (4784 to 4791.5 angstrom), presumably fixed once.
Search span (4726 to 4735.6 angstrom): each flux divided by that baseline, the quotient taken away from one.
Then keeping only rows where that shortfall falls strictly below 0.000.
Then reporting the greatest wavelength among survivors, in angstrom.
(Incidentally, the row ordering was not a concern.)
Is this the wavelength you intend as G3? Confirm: 4735.01 angstrom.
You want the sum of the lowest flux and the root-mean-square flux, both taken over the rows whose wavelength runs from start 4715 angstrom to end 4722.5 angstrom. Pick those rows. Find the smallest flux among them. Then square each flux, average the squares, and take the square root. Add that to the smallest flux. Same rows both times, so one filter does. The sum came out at 2.51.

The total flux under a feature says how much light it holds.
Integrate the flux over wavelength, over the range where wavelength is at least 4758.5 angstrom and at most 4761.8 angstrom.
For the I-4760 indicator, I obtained 3.8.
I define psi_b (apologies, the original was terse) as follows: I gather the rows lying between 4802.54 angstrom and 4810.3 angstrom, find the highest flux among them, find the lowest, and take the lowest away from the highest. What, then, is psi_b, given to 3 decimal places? 0.080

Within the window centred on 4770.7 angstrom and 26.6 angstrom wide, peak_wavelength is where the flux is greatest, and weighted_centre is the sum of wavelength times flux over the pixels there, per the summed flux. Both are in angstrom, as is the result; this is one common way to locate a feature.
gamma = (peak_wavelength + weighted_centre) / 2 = 4775.9 angstrom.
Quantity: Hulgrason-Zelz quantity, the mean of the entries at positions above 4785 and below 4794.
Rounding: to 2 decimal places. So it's 1.17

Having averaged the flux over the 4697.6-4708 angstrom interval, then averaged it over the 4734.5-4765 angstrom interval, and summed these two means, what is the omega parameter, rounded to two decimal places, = 2.39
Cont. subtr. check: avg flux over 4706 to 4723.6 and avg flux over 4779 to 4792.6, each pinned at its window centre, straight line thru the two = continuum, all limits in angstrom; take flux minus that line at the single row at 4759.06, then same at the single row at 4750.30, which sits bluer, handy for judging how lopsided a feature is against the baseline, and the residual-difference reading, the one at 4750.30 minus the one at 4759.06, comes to 0.11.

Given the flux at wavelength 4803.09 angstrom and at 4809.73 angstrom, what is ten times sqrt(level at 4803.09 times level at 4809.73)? 11.9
